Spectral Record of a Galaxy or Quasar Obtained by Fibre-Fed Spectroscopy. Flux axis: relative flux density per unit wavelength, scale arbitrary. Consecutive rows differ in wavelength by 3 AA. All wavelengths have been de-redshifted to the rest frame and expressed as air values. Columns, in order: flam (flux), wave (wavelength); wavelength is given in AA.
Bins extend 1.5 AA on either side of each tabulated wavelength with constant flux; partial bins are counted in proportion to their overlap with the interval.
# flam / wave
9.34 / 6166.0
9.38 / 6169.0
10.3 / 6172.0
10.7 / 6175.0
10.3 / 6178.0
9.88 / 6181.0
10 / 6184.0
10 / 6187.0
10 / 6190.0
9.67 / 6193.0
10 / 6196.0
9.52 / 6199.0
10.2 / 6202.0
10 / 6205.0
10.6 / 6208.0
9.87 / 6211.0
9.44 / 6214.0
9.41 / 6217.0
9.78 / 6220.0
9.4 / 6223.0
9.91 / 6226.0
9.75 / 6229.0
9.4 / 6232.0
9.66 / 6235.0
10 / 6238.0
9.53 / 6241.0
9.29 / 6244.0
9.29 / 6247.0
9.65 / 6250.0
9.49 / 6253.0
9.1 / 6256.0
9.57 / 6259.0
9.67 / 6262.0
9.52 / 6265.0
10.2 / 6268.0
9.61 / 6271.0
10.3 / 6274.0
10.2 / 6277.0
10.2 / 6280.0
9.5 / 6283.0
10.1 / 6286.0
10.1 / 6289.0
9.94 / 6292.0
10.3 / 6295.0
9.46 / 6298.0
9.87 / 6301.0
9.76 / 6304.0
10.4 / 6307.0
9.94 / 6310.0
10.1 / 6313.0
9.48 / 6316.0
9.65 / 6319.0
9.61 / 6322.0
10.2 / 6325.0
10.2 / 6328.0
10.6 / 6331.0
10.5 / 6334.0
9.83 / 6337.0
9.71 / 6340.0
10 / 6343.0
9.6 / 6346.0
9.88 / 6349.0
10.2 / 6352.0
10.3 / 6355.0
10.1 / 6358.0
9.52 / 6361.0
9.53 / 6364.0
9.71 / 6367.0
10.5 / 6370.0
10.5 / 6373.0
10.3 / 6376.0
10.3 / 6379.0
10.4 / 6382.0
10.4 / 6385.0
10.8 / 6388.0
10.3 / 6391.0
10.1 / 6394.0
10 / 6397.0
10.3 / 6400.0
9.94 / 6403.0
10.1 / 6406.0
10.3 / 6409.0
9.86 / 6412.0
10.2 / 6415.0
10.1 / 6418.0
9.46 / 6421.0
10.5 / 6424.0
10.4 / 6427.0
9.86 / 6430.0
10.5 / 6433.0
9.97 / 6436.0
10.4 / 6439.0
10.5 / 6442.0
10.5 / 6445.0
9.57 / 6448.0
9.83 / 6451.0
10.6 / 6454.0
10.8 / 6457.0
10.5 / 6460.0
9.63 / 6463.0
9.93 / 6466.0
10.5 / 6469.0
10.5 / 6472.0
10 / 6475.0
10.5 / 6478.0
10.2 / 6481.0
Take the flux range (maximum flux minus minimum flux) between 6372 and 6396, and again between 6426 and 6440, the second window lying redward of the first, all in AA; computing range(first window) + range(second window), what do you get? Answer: 1.3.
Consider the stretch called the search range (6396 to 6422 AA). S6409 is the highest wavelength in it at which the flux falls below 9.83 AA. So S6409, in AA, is 6421.0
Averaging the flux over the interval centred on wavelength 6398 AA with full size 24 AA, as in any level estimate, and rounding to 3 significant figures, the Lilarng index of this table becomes 10.2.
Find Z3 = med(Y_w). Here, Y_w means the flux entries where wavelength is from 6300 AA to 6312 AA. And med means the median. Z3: 9.9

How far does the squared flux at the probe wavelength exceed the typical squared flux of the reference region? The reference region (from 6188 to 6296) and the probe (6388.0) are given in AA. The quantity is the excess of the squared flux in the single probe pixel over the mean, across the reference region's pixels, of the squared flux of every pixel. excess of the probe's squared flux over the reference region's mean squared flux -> 21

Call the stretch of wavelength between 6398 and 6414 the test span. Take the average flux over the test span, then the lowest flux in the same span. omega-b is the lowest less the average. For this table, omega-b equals -0.24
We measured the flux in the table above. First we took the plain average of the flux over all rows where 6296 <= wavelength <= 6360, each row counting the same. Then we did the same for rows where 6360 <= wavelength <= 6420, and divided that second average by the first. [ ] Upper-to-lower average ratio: 1.019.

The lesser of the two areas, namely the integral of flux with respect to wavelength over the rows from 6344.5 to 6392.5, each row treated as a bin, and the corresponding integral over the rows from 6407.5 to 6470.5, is 487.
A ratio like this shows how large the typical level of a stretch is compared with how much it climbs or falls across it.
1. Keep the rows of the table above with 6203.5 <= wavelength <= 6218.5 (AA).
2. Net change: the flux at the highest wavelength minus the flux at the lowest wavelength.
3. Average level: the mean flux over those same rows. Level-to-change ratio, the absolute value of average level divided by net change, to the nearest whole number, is 17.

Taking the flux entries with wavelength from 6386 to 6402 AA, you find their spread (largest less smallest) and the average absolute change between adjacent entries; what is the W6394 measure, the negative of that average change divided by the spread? -0.34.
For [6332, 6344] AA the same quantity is -0.46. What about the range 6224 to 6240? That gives -0.46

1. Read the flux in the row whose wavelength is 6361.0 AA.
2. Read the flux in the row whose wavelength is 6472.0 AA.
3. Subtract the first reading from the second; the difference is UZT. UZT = 1.0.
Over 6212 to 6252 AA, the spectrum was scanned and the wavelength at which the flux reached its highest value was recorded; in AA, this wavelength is 6238.0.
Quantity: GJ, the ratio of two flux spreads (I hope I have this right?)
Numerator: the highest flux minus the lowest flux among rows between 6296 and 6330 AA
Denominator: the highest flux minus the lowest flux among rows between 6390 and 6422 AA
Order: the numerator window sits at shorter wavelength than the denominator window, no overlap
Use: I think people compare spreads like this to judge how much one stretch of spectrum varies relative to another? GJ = 1.12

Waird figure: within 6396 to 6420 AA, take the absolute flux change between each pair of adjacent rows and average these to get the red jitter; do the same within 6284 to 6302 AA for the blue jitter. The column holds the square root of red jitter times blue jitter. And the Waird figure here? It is 0.31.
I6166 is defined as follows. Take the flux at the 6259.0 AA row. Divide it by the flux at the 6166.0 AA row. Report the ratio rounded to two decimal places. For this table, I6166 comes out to 1.02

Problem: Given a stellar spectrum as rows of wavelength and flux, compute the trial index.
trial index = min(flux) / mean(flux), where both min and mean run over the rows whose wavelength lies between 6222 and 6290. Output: 0.937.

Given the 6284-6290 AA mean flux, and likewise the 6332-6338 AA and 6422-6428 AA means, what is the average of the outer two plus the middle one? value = 20.4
